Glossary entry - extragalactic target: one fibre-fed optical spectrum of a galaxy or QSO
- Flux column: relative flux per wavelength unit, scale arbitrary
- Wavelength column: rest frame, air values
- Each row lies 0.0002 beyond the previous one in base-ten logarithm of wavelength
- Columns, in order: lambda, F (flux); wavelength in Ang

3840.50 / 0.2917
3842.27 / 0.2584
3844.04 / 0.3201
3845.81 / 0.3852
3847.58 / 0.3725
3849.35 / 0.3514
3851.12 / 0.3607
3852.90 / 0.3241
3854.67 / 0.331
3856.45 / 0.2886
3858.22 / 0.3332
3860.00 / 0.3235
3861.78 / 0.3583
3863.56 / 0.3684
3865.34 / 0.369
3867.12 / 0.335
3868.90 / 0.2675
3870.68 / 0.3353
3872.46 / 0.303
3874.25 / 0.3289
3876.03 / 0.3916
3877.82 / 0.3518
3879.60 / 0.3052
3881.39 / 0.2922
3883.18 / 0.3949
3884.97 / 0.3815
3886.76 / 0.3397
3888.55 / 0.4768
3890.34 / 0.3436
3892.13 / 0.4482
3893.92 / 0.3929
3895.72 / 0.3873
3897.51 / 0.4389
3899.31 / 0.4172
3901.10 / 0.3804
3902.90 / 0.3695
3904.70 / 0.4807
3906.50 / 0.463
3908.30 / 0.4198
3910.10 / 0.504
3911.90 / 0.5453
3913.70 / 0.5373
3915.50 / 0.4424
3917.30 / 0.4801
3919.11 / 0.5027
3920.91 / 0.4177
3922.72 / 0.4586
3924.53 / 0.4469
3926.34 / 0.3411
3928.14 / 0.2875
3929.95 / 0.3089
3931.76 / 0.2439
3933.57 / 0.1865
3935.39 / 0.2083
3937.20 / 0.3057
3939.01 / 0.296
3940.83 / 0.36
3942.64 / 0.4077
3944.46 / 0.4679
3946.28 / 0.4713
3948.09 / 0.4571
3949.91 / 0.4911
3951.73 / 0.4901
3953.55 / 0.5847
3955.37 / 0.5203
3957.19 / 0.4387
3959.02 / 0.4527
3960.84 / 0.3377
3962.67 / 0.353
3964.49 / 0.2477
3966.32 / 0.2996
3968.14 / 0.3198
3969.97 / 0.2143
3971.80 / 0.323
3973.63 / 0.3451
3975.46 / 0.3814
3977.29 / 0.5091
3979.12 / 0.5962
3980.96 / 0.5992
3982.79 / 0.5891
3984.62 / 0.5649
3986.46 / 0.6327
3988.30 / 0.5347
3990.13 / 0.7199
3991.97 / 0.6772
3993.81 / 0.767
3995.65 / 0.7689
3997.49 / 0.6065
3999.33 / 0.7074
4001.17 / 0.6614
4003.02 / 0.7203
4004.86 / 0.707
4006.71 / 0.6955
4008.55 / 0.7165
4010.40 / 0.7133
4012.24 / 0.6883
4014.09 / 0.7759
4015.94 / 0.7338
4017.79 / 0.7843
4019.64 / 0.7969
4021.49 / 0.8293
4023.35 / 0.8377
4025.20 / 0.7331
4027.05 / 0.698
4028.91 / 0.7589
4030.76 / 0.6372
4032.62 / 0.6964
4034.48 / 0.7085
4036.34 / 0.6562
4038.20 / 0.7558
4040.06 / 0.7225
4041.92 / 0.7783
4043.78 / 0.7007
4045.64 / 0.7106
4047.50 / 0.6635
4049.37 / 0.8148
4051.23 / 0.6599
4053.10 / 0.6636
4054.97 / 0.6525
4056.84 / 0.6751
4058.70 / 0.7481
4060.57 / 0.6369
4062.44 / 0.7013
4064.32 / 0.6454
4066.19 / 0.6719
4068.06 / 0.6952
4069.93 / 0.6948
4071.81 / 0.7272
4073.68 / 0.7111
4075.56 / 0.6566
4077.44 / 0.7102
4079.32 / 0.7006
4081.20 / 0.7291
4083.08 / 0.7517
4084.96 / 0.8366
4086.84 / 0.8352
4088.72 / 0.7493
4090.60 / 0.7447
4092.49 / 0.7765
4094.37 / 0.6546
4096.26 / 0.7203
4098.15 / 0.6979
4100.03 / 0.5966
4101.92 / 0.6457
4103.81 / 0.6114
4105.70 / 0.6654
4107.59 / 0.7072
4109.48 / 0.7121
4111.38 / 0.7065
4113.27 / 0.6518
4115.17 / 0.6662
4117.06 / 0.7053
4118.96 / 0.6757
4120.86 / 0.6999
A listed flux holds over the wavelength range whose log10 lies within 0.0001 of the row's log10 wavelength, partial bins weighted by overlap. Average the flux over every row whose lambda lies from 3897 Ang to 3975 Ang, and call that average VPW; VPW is 0.40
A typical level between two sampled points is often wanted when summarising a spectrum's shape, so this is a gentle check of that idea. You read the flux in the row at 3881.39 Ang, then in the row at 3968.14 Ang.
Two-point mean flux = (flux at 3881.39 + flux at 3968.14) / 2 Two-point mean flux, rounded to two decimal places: 0.31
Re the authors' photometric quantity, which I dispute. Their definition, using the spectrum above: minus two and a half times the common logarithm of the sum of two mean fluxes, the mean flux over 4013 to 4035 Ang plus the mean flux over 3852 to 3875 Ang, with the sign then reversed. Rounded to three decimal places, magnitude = 0.081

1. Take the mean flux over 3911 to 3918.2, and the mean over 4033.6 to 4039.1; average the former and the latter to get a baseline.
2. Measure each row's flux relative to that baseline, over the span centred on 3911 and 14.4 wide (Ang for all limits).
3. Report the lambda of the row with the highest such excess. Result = 3911.90 Ang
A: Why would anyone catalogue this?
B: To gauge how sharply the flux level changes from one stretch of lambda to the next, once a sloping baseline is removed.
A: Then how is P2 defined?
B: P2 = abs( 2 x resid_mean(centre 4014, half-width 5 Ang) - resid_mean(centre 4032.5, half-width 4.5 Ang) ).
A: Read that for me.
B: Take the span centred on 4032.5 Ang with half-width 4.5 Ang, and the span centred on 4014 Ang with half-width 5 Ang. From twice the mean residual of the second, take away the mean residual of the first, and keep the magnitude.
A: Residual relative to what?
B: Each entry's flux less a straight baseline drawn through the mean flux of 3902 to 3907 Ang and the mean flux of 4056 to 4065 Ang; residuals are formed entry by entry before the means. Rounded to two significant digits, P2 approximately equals 0.21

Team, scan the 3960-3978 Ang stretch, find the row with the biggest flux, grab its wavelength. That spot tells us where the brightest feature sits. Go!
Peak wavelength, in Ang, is 3977.29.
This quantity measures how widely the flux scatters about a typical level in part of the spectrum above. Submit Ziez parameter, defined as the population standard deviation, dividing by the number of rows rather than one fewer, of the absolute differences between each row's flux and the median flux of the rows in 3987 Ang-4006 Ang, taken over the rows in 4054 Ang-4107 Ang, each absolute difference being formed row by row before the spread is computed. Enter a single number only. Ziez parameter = 0.035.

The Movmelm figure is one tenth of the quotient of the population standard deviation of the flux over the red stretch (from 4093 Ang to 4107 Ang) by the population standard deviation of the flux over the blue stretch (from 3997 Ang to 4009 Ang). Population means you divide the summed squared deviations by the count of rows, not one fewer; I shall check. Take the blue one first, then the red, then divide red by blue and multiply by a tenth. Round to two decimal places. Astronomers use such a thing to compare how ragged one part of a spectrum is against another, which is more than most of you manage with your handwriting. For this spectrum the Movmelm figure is 0.11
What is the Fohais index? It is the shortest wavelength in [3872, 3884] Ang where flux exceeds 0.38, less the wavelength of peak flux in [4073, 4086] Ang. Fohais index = -208.9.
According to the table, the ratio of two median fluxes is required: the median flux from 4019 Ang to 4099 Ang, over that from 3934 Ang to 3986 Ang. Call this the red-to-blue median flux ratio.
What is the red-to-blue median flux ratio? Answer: 1.7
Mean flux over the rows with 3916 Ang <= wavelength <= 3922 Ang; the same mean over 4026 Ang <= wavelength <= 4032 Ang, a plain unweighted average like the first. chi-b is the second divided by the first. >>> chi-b 1.5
